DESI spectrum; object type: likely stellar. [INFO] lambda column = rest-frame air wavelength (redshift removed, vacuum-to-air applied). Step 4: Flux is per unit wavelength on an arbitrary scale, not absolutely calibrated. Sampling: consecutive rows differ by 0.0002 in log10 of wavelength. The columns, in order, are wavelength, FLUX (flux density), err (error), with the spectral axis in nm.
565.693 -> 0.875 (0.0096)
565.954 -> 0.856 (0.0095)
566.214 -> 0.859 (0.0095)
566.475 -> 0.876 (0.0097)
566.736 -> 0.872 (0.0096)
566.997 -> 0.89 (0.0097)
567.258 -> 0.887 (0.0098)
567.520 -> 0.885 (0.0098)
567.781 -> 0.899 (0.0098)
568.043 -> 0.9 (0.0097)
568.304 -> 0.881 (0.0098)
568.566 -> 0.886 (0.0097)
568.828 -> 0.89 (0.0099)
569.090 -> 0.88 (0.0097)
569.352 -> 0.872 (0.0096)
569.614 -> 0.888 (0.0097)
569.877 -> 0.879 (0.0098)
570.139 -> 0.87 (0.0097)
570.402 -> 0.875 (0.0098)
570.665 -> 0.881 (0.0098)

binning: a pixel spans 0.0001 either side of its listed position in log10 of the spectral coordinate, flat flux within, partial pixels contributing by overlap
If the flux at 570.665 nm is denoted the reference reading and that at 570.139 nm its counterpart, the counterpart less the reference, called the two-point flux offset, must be -0.011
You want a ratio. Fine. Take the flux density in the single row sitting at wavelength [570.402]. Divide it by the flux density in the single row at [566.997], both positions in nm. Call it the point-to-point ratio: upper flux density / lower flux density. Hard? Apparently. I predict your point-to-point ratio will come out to 0.98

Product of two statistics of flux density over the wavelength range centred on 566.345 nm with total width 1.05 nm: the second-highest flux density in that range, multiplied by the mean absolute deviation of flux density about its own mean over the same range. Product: 0.007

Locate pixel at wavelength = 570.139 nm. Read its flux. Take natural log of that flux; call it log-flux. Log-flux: -0.139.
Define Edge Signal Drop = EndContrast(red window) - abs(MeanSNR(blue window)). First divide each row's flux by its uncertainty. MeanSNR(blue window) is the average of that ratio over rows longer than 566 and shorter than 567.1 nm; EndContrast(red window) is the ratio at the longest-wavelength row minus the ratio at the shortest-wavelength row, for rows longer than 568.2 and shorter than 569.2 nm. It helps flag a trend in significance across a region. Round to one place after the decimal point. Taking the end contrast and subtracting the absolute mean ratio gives -90.0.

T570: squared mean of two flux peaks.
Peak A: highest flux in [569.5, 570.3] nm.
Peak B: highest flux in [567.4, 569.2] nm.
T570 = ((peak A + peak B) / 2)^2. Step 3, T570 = 0.7992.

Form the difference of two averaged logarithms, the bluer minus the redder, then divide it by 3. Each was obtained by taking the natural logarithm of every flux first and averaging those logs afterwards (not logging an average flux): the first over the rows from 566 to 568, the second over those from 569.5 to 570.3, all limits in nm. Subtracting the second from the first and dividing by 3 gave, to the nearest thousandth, 0.001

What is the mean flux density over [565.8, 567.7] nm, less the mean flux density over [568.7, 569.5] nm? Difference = -0.006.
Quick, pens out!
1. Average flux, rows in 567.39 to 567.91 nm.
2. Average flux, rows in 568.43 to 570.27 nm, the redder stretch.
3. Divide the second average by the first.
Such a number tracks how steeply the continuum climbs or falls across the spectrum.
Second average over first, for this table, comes 0.99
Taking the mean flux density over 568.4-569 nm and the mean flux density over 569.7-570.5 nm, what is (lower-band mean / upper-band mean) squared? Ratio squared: 1.03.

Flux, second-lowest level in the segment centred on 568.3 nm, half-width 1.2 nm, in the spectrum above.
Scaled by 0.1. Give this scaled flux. 0.0880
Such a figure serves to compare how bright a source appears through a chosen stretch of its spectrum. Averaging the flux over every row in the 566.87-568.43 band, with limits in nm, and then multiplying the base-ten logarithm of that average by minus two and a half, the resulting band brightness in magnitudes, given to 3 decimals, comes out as 0.126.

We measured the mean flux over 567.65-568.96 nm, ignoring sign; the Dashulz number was 0.891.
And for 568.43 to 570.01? 0.882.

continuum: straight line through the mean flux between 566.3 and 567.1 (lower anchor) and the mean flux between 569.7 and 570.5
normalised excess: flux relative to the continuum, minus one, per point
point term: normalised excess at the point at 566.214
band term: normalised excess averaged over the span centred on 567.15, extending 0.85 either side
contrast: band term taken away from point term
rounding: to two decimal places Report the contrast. -0.03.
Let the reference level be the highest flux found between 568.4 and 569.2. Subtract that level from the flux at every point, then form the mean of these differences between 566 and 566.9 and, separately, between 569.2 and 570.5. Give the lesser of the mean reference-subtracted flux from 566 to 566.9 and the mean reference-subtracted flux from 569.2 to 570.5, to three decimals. -0.021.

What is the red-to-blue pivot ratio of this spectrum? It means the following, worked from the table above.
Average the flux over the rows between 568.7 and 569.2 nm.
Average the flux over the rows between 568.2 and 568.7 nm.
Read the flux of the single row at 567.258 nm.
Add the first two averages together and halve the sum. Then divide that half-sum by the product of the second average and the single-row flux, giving 1.13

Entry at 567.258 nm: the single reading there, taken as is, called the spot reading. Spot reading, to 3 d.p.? 0.887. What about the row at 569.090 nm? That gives 0.880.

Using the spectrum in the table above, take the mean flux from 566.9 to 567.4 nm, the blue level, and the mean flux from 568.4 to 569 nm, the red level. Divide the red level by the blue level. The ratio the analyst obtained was 1.00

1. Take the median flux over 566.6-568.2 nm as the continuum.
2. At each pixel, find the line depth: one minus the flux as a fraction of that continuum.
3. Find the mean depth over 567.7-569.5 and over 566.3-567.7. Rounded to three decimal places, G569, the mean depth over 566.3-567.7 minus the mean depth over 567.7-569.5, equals 0.005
